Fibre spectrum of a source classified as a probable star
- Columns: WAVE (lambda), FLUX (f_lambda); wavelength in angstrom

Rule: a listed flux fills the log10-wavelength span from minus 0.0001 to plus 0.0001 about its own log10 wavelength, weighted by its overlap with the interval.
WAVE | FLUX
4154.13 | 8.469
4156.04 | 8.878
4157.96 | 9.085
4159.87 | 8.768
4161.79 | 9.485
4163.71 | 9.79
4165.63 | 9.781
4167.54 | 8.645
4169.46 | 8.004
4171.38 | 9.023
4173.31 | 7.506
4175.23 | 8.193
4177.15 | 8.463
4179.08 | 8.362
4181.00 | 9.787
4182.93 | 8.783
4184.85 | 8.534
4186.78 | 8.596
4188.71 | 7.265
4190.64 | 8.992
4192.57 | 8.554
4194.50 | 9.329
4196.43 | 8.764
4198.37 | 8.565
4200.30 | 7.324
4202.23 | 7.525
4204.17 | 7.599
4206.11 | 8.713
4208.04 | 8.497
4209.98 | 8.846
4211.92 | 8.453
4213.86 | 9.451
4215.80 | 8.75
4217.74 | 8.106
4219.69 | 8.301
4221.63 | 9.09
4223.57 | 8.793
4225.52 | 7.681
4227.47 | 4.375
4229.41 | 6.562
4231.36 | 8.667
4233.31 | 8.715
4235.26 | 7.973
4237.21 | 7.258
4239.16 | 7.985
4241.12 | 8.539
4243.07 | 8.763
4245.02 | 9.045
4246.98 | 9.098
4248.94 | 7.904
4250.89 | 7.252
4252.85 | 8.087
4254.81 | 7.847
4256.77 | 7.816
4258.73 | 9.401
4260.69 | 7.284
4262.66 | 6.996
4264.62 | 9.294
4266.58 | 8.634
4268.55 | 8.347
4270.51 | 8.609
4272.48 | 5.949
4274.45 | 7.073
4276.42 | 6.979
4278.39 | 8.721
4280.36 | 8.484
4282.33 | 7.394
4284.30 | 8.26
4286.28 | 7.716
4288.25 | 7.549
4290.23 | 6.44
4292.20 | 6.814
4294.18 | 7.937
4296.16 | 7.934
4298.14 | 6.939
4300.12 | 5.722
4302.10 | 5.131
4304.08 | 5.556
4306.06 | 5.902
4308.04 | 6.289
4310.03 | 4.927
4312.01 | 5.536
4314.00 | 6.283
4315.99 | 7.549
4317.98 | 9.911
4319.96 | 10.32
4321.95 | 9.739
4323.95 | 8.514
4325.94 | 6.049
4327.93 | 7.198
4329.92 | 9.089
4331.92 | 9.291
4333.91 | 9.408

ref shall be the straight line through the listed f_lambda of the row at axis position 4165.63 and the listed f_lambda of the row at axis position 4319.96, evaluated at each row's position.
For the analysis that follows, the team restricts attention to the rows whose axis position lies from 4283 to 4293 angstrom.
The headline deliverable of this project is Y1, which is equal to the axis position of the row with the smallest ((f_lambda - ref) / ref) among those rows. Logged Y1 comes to 4290.23 angstrom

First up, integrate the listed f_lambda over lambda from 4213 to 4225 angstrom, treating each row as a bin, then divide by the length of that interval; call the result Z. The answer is 8.7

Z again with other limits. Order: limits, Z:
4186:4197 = 8.6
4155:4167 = 9.3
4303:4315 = 5.7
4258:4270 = 8.3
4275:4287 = 7.9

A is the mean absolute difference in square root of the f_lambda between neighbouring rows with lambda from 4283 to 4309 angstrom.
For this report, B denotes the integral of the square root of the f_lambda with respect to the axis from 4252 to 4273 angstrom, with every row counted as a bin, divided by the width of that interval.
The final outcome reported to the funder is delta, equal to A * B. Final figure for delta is 0.33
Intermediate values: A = 0.118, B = 2.84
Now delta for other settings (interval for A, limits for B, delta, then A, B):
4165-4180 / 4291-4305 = 0.34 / 0.132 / 2.56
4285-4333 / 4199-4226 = 0.50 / 0.171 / 2.89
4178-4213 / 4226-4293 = 0.32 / 0.115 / 2.79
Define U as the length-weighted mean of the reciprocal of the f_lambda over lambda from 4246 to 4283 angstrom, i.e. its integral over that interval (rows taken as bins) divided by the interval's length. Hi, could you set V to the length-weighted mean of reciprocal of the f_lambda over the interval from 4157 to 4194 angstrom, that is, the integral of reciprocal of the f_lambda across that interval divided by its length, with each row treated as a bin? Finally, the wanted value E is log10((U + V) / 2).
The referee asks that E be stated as -0.916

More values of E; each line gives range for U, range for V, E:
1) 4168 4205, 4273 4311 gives -0.872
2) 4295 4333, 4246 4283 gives -0.866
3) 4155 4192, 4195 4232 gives -0.917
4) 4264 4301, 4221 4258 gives -0.882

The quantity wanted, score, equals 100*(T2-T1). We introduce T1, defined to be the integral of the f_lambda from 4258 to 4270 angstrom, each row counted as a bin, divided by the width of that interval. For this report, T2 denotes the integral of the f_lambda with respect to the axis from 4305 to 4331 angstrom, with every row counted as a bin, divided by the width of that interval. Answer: -83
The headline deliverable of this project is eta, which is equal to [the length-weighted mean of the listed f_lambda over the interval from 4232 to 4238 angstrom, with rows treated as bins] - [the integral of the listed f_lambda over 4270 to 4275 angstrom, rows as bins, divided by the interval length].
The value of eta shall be 1.0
